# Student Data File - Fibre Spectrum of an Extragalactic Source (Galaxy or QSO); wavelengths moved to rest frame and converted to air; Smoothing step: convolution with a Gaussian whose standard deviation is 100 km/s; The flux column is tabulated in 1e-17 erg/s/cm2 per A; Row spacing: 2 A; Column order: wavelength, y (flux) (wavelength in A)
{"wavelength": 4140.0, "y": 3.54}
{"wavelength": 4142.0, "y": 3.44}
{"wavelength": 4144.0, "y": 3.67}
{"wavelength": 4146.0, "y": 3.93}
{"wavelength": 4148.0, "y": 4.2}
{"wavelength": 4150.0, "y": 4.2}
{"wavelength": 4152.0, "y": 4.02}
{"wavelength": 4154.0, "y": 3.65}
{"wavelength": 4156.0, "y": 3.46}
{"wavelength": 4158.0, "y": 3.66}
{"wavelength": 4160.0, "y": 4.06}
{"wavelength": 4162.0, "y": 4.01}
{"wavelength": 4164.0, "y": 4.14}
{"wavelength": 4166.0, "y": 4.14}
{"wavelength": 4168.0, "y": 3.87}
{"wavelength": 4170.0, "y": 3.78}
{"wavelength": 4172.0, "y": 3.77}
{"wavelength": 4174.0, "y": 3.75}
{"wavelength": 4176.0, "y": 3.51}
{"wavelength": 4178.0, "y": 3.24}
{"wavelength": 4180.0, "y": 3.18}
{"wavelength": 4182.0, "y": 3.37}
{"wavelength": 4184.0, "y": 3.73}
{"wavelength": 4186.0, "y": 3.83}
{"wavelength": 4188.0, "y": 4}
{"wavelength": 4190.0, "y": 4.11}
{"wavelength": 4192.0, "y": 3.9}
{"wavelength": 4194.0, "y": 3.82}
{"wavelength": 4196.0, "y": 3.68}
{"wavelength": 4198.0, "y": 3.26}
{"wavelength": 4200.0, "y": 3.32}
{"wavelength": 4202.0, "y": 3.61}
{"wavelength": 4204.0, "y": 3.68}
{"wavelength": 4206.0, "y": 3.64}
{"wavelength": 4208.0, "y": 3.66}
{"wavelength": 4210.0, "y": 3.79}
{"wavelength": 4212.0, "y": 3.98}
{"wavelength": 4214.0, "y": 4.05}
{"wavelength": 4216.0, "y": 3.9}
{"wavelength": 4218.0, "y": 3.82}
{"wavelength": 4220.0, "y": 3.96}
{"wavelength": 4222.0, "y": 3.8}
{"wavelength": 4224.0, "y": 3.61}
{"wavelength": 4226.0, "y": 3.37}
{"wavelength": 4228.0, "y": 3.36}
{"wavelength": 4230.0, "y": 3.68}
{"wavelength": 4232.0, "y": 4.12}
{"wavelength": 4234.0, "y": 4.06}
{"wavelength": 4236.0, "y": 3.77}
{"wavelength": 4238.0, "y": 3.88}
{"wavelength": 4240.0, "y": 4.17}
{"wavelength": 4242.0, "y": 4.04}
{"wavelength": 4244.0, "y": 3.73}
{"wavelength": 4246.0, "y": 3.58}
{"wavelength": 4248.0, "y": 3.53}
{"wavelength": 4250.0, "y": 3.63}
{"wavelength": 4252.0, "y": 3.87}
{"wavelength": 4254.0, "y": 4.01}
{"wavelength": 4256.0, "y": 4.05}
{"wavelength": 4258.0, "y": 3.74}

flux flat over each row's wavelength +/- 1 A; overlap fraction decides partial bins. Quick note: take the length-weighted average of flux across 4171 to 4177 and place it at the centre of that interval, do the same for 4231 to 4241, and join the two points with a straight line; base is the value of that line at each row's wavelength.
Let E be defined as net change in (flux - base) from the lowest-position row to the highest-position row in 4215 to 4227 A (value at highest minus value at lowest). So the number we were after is -0.6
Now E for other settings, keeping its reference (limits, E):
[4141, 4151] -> 0.7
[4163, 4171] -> -0.4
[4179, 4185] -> 0.5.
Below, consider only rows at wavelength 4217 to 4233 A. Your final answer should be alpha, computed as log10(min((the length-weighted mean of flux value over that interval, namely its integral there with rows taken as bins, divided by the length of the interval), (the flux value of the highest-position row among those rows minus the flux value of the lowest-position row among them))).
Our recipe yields -0.5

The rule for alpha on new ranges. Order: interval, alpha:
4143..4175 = -1.1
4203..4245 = -1.3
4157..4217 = -0.6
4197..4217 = -0.2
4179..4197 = -0.3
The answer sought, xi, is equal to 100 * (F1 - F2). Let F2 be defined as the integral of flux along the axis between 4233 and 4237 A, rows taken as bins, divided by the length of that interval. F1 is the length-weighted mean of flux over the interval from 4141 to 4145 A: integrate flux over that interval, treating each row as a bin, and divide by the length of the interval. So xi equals -36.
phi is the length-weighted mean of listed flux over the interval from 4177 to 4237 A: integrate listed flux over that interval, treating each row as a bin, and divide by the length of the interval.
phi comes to 3.71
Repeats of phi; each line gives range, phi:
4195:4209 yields 3.55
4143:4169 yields 3.92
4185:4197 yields 3.89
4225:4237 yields 3.73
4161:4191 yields 3.76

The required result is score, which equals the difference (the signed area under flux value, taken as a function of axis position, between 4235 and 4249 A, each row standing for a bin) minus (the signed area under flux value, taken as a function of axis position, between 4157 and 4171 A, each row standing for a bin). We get -1.9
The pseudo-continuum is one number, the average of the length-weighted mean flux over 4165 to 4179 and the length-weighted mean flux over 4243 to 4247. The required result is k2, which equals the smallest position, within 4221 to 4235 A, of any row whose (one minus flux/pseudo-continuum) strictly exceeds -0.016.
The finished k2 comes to 4224.0 A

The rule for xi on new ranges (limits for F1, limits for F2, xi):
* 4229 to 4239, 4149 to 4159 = 10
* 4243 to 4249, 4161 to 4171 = -37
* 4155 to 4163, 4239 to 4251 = 2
